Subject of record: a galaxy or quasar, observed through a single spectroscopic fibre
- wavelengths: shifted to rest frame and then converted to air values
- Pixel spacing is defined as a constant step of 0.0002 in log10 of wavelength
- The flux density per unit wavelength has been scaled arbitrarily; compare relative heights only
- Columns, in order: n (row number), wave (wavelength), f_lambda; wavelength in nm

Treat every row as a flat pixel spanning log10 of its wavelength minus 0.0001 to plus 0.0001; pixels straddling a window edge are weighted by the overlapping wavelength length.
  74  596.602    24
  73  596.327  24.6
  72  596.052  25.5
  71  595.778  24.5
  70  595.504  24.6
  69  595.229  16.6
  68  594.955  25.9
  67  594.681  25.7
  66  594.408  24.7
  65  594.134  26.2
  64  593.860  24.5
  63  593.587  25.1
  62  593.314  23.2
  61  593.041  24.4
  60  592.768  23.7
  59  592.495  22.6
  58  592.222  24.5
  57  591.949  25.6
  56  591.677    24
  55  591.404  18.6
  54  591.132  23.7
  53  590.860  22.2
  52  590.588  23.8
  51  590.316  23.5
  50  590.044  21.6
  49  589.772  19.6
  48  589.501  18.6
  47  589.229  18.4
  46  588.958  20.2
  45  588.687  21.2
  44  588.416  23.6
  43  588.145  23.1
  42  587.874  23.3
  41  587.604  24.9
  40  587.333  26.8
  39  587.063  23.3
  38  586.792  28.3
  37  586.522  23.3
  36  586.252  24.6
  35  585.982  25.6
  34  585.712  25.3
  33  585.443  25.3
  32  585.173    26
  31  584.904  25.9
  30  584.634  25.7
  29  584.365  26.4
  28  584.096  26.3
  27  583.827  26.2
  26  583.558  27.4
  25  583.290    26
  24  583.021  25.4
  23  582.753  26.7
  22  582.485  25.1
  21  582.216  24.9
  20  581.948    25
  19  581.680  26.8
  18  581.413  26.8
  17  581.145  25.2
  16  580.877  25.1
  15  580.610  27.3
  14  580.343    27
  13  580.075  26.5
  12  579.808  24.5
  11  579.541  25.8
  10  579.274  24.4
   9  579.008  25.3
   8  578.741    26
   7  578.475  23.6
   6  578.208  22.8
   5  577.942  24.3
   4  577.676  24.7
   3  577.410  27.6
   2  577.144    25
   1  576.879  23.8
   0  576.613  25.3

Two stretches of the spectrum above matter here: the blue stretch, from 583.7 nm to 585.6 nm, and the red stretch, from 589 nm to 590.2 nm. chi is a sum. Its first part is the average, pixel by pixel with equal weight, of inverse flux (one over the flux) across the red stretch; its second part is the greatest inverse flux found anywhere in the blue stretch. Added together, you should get 0.091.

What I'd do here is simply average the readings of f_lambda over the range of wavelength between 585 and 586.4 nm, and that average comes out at 25.4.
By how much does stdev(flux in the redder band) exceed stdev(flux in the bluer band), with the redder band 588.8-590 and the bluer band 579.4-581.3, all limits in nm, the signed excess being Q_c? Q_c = -0.2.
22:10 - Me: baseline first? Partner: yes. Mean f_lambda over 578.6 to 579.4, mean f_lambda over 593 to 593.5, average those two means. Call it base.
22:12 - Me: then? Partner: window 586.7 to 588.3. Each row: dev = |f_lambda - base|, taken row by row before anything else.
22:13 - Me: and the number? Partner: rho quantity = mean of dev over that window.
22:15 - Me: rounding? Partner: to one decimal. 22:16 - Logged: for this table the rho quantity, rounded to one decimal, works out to 1.7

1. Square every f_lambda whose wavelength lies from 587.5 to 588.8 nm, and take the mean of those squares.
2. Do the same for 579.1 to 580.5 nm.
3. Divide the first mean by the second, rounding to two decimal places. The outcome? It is 0.82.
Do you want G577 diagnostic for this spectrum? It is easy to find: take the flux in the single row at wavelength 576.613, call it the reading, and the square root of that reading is 5.03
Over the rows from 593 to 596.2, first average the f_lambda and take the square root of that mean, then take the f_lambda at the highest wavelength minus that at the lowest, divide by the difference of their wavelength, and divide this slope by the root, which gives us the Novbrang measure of 0.074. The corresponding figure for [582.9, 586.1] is 0.013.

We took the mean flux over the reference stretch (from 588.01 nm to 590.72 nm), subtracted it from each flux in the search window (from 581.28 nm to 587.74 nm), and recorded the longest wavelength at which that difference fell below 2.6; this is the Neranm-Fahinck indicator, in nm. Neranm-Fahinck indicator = 587.063 nm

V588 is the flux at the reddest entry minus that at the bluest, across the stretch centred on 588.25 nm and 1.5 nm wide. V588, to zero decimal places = -5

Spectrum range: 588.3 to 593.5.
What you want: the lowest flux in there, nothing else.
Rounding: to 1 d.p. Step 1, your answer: 18.4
